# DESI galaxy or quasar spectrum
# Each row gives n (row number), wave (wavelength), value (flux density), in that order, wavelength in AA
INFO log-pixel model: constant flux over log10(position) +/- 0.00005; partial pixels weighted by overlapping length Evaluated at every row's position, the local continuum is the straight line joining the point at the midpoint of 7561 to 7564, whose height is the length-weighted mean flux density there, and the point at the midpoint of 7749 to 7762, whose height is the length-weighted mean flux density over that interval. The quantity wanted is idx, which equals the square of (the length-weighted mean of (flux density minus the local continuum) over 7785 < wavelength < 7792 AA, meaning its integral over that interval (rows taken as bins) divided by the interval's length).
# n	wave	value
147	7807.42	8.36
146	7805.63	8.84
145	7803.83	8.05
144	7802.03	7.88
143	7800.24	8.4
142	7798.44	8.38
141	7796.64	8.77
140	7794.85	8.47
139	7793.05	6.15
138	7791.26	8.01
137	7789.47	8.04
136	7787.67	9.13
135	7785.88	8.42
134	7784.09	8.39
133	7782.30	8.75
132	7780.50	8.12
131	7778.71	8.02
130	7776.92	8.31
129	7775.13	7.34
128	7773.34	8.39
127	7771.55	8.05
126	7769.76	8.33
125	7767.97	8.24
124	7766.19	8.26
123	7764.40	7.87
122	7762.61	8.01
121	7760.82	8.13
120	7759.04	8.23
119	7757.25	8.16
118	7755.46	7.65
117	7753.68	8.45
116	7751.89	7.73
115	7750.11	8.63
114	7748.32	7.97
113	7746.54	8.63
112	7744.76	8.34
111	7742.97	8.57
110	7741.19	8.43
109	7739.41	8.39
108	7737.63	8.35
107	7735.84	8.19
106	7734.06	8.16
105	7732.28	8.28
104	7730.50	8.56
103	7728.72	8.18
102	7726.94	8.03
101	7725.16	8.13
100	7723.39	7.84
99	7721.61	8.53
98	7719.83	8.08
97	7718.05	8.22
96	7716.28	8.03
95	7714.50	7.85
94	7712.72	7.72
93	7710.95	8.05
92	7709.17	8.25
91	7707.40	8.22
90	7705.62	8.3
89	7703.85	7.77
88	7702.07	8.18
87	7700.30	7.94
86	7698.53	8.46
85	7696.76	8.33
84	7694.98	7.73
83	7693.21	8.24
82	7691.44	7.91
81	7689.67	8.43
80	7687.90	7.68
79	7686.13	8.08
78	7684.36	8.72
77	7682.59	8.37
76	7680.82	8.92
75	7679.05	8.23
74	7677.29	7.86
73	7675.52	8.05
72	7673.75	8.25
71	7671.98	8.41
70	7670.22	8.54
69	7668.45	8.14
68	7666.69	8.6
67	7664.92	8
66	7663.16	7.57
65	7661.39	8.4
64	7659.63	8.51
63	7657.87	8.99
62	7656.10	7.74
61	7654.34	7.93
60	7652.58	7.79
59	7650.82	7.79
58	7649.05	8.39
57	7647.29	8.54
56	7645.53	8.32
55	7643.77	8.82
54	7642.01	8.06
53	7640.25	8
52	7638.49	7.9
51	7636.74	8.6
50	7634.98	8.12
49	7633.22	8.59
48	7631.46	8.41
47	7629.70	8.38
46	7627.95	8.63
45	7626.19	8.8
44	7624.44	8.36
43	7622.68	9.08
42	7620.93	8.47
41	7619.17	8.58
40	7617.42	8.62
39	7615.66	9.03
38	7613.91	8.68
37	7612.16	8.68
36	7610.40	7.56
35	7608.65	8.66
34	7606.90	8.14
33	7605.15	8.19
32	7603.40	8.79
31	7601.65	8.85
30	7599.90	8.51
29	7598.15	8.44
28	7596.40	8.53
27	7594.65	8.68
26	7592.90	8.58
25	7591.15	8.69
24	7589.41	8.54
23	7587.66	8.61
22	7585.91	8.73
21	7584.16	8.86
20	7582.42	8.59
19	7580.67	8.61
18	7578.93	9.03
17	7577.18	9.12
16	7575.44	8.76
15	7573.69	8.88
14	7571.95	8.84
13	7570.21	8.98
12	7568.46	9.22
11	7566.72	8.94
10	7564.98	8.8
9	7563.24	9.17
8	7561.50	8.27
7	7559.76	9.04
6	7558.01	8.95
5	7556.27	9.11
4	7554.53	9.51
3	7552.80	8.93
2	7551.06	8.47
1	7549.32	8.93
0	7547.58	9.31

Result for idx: 0.148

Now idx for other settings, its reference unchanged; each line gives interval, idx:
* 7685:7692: 0.088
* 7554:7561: 0.095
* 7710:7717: 0.127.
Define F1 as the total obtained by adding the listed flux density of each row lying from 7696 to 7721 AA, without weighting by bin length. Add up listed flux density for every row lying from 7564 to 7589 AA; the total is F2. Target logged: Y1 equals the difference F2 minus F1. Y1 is 11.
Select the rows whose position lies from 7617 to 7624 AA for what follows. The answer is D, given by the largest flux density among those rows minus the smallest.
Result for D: 0.6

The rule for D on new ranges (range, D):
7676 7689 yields 1.2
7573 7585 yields 0.5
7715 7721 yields 0.2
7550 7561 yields 1.0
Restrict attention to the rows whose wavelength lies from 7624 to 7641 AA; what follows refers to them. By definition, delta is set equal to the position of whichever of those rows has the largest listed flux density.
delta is 7626.19 AA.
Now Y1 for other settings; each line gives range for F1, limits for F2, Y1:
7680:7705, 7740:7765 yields 0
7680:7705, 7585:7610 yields 5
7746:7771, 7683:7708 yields 0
